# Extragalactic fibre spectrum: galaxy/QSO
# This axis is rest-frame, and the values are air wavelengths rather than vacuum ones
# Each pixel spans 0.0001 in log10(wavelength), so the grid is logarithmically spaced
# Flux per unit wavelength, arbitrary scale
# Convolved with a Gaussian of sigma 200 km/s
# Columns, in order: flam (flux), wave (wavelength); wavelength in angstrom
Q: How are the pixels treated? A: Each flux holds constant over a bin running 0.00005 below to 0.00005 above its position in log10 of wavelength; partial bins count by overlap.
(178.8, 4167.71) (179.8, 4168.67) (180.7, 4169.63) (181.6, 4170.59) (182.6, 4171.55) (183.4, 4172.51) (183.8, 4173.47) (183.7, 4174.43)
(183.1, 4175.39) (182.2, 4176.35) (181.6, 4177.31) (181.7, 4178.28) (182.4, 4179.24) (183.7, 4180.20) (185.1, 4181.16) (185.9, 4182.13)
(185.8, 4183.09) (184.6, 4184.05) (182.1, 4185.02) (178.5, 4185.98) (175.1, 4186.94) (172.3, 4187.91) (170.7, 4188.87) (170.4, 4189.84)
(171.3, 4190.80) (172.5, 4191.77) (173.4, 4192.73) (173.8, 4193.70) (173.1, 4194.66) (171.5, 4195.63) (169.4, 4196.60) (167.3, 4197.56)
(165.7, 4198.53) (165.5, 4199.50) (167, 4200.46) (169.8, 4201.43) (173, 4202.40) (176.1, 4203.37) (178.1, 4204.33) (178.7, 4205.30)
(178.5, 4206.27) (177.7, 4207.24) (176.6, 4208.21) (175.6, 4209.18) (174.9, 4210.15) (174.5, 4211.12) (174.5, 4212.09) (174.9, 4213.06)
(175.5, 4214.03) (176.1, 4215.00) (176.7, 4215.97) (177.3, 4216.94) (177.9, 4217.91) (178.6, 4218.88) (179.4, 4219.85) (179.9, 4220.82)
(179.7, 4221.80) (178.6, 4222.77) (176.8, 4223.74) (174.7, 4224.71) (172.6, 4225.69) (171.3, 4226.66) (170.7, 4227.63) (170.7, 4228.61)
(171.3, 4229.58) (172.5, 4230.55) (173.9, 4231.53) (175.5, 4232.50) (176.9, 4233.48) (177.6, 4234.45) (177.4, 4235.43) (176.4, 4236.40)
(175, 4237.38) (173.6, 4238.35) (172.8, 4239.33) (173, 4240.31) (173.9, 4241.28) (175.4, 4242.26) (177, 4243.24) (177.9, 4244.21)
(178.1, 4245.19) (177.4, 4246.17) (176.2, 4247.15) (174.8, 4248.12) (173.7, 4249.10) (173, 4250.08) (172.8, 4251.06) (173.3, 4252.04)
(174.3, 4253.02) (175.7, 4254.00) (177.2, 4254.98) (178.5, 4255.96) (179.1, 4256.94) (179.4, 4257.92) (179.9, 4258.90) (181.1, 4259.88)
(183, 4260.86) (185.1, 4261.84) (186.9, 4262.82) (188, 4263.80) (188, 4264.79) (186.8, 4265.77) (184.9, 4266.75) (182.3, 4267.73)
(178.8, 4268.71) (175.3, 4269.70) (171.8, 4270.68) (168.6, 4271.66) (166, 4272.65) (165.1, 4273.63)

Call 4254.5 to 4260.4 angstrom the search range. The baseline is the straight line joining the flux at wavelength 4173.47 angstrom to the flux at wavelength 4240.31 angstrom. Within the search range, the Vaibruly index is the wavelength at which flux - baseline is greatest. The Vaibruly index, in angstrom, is 4259.88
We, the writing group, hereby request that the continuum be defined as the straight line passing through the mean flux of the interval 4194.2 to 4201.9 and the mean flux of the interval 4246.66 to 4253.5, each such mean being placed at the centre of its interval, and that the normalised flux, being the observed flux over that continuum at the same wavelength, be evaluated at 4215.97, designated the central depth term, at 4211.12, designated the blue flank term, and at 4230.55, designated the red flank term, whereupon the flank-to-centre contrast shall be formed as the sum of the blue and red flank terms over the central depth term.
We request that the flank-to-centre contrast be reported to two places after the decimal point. 1.96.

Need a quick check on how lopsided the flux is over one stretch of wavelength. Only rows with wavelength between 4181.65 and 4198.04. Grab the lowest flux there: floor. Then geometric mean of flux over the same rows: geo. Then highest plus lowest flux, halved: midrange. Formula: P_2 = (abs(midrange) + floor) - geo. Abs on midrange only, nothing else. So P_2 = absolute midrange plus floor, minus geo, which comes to 169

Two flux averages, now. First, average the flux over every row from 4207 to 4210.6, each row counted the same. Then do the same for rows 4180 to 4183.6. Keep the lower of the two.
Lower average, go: 176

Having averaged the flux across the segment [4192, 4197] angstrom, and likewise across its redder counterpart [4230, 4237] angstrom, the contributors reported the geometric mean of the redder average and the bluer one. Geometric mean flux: 174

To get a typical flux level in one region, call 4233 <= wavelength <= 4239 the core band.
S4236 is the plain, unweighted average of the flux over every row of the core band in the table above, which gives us 176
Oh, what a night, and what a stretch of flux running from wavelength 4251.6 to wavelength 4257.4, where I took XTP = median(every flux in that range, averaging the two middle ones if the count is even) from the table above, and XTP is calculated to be 176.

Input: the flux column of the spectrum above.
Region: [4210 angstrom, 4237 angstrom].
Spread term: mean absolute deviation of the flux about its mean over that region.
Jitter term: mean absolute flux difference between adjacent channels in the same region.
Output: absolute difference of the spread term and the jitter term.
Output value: 1.4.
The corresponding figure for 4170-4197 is 4.0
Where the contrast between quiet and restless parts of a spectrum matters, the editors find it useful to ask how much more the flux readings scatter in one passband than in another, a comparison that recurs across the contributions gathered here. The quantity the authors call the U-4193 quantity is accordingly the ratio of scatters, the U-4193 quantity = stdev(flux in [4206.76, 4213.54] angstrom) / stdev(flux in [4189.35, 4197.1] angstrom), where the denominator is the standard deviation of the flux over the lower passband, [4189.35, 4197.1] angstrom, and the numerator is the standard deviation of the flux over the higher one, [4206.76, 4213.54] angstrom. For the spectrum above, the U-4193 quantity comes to 0.78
